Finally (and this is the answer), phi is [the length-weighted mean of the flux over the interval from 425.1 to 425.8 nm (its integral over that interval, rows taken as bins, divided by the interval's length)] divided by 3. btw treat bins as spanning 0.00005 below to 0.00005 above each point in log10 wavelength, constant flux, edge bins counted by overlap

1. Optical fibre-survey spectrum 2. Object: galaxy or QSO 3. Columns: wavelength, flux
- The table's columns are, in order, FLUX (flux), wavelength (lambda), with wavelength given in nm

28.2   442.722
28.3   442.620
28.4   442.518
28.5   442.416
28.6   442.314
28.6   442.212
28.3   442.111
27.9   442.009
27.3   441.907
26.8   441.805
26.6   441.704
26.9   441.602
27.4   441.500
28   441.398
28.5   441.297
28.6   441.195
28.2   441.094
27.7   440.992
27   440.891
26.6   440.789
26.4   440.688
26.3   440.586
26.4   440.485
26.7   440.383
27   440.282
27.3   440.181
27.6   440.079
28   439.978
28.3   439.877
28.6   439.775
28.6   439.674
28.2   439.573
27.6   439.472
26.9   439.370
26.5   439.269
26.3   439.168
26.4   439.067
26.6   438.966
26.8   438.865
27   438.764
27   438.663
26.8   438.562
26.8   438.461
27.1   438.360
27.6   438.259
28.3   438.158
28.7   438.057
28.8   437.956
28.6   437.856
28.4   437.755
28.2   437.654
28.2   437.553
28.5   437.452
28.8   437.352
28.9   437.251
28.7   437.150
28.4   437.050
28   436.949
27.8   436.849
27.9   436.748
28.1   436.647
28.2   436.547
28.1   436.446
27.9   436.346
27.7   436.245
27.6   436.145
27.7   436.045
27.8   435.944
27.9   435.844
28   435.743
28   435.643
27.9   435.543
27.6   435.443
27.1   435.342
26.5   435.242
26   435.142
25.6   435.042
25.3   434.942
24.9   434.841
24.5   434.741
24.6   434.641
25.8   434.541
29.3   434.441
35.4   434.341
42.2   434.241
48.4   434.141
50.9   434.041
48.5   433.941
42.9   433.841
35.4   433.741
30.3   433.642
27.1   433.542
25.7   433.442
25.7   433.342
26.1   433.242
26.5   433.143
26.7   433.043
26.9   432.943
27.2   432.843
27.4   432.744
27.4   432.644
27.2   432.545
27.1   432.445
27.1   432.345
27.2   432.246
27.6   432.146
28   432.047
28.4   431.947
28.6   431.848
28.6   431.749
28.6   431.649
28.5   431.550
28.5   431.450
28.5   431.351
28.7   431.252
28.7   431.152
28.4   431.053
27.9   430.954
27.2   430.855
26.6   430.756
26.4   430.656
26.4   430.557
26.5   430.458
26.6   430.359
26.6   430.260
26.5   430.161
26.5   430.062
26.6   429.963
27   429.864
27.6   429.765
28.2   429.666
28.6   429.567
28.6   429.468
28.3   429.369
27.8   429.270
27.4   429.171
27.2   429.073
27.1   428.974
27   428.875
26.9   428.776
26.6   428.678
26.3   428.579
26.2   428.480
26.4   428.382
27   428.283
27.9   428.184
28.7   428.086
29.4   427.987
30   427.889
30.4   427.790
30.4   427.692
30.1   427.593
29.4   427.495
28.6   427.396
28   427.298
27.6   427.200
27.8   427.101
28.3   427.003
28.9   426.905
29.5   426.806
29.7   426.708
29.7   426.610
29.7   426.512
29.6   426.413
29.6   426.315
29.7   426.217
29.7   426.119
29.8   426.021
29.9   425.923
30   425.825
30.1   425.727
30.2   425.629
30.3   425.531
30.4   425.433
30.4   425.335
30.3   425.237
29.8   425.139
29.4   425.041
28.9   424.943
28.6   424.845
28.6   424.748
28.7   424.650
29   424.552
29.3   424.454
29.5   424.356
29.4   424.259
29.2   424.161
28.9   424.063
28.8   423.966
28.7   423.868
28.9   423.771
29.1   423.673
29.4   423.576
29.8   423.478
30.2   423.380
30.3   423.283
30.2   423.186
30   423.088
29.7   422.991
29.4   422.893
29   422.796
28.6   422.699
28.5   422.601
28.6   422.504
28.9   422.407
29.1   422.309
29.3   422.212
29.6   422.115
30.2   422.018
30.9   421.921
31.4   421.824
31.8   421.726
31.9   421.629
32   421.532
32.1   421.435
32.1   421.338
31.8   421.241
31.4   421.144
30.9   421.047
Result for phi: 10.1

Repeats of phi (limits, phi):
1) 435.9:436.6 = 9.3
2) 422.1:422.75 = 9.6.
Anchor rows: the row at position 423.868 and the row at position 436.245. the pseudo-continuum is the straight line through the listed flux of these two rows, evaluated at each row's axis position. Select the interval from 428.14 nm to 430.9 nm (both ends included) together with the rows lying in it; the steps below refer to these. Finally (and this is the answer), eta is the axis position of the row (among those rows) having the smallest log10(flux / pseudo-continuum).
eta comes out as 428.480 nm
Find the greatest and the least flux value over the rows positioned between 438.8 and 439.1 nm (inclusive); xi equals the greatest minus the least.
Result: 0.40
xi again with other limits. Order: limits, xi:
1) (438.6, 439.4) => 0.70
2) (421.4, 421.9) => 0.70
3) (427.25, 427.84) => 2.40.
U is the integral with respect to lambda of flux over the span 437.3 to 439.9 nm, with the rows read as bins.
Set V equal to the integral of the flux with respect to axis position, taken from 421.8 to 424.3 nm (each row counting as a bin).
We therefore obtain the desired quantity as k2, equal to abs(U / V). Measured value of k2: 0.98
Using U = 71.9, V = 73.6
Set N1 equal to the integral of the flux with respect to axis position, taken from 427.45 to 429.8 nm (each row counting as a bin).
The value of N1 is 65.9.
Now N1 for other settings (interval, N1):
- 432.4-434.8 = 75.9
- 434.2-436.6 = 67.0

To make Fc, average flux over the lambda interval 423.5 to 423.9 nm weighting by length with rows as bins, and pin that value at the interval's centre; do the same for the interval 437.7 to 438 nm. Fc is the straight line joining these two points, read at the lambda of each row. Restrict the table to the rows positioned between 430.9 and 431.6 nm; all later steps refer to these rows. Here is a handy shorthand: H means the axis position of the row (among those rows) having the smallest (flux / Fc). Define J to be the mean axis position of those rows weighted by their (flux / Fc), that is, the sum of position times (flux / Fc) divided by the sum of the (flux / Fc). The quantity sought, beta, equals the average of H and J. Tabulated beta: 431.10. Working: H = 430.954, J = 431.25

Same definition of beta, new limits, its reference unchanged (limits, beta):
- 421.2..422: 421.75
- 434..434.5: 434.33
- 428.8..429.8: 429.10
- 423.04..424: 423.69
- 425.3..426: 425.78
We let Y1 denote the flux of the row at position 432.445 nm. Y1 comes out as 27.1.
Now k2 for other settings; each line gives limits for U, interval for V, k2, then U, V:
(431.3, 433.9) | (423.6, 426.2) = 0.97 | 74.1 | 76.6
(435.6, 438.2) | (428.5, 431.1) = 1.04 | 73.3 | 70.6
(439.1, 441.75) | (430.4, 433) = 1.01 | 72.6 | 71.9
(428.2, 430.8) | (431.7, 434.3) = 0.86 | 70.3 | 81.6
